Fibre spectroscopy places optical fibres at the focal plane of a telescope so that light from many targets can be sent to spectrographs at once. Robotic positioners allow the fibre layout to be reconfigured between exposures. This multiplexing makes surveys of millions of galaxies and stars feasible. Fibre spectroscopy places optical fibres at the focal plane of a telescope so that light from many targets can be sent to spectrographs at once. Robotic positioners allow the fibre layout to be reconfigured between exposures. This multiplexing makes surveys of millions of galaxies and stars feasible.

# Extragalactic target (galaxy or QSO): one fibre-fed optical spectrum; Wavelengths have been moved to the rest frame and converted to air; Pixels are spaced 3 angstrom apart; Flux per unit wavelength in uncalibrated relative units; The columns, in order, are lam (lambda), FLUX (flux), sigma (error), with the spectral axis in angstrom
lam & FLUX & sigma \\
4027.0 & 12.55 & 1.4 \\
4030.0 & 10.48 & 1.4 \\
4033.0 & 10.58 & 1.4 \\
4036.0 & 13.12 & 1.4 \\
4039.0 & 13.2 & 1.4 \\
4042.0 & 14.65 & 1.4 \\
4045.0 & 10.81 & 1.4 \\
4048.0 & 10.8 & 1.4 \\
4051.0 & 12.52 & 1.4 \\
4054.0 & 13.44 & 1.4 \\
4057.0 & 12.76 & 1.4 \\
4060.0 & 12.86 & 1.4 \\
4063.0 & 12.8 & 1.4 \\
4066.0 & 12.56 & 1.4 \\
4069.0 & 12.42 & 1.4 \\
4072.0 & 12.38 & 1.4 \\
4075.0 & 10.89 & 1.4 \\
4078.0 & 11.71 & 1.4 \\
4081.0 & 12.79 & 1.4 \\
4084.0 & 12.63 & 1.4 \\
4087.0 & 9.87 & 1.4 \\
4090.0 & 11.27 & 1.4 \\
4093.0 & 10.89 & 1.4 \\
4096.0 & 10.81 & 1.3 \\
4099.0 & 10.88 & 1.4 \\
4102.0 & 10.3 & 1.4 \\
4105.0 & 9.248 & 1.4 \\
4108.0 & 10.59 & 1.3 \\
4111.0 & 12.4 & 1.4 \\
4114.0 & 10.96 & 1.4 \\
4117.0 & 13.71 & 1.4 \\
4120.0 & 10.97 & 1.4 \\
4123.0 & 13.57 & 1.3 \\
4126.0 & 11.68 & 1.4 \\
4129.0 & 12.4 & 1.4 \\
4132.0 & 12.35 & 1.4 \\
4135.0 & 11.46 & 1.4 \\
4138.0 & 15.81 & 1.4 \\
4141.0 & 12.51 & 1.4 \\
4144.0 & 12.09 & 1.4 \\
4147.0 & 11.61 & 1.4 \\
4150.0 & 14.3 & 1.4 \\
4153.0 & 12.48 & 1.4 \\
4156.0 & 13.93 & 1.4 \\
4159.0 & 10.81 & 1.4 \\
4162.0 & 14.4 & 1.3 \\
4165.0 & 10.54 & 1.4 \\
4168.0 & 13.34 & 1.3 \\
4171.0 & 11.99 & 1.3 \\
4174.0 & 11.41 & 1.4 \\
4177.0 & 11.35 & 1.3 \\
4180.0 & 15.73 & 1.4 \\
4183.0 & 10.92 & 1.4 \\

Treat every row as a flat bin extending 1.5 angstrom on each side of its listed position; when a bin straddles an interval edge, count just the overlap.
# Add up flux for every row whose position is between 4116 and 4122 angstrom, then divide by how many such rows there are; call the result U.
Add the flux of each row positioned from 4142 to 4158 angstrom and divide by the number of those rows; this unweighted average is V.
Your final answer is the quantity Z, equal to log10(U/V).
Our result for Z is -0.02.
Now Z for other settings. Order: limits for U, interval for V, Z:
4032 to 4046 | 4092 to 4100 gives 0.06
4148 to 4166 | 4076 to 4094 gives 0.04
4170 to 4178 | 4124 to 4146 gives -0.04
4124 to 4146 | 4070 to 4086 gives 0.02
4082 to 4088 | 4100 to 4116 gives 0.02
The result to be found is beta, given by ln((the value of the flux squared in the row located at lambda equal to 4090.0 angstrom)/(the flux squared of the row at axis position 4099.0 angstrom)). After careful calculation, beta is 0.07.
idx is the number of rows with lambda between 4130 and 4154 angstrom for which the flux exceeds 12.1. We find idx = 5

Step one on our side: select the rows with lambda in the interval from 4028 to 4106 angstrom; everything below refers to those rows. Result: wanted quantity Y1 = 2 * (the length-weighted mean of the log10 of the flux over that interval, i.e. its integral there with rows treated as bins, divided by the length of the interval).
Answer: 2.14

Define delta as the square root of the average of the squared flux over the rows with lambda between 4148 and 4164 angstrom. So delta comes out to 13.3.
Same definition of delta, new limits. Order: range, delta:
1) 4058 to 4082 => 12.3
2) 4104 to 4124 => 11.7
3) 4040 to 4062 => 12.6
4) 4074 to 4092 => 11.6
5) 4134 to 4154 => 13.0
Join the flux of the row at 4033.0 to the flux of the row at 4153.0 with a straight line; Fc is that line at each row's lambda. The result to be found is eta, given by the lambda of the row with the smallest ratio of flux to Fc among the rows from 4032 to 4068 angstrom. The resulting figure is 4048.0 angstrom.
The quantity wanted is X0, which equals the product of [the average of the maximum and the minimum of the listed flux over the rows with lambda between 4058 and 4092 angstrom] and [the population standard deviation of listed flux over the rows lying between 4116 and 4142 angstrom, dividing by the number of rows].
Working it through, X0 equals 15.7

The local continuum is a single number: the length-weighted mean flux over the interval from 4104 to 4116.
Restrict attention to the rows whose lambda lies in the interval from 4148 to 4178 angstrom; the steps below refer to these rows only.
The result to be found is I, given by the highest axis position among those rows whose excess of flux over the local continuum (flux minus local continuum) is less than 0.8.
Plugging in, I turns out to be 4177.0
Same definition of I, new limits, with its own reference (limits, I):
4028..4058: 4048.0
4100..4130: 4126.0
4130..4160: 4159.0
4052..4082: 4078.0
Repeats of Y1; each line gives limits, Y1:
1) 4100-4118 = 2.09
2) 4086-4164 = 2.15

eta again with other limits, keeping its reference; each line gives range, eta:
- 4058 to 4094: 4087.0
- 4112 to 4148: 4120.0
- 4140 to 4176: 4165.0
